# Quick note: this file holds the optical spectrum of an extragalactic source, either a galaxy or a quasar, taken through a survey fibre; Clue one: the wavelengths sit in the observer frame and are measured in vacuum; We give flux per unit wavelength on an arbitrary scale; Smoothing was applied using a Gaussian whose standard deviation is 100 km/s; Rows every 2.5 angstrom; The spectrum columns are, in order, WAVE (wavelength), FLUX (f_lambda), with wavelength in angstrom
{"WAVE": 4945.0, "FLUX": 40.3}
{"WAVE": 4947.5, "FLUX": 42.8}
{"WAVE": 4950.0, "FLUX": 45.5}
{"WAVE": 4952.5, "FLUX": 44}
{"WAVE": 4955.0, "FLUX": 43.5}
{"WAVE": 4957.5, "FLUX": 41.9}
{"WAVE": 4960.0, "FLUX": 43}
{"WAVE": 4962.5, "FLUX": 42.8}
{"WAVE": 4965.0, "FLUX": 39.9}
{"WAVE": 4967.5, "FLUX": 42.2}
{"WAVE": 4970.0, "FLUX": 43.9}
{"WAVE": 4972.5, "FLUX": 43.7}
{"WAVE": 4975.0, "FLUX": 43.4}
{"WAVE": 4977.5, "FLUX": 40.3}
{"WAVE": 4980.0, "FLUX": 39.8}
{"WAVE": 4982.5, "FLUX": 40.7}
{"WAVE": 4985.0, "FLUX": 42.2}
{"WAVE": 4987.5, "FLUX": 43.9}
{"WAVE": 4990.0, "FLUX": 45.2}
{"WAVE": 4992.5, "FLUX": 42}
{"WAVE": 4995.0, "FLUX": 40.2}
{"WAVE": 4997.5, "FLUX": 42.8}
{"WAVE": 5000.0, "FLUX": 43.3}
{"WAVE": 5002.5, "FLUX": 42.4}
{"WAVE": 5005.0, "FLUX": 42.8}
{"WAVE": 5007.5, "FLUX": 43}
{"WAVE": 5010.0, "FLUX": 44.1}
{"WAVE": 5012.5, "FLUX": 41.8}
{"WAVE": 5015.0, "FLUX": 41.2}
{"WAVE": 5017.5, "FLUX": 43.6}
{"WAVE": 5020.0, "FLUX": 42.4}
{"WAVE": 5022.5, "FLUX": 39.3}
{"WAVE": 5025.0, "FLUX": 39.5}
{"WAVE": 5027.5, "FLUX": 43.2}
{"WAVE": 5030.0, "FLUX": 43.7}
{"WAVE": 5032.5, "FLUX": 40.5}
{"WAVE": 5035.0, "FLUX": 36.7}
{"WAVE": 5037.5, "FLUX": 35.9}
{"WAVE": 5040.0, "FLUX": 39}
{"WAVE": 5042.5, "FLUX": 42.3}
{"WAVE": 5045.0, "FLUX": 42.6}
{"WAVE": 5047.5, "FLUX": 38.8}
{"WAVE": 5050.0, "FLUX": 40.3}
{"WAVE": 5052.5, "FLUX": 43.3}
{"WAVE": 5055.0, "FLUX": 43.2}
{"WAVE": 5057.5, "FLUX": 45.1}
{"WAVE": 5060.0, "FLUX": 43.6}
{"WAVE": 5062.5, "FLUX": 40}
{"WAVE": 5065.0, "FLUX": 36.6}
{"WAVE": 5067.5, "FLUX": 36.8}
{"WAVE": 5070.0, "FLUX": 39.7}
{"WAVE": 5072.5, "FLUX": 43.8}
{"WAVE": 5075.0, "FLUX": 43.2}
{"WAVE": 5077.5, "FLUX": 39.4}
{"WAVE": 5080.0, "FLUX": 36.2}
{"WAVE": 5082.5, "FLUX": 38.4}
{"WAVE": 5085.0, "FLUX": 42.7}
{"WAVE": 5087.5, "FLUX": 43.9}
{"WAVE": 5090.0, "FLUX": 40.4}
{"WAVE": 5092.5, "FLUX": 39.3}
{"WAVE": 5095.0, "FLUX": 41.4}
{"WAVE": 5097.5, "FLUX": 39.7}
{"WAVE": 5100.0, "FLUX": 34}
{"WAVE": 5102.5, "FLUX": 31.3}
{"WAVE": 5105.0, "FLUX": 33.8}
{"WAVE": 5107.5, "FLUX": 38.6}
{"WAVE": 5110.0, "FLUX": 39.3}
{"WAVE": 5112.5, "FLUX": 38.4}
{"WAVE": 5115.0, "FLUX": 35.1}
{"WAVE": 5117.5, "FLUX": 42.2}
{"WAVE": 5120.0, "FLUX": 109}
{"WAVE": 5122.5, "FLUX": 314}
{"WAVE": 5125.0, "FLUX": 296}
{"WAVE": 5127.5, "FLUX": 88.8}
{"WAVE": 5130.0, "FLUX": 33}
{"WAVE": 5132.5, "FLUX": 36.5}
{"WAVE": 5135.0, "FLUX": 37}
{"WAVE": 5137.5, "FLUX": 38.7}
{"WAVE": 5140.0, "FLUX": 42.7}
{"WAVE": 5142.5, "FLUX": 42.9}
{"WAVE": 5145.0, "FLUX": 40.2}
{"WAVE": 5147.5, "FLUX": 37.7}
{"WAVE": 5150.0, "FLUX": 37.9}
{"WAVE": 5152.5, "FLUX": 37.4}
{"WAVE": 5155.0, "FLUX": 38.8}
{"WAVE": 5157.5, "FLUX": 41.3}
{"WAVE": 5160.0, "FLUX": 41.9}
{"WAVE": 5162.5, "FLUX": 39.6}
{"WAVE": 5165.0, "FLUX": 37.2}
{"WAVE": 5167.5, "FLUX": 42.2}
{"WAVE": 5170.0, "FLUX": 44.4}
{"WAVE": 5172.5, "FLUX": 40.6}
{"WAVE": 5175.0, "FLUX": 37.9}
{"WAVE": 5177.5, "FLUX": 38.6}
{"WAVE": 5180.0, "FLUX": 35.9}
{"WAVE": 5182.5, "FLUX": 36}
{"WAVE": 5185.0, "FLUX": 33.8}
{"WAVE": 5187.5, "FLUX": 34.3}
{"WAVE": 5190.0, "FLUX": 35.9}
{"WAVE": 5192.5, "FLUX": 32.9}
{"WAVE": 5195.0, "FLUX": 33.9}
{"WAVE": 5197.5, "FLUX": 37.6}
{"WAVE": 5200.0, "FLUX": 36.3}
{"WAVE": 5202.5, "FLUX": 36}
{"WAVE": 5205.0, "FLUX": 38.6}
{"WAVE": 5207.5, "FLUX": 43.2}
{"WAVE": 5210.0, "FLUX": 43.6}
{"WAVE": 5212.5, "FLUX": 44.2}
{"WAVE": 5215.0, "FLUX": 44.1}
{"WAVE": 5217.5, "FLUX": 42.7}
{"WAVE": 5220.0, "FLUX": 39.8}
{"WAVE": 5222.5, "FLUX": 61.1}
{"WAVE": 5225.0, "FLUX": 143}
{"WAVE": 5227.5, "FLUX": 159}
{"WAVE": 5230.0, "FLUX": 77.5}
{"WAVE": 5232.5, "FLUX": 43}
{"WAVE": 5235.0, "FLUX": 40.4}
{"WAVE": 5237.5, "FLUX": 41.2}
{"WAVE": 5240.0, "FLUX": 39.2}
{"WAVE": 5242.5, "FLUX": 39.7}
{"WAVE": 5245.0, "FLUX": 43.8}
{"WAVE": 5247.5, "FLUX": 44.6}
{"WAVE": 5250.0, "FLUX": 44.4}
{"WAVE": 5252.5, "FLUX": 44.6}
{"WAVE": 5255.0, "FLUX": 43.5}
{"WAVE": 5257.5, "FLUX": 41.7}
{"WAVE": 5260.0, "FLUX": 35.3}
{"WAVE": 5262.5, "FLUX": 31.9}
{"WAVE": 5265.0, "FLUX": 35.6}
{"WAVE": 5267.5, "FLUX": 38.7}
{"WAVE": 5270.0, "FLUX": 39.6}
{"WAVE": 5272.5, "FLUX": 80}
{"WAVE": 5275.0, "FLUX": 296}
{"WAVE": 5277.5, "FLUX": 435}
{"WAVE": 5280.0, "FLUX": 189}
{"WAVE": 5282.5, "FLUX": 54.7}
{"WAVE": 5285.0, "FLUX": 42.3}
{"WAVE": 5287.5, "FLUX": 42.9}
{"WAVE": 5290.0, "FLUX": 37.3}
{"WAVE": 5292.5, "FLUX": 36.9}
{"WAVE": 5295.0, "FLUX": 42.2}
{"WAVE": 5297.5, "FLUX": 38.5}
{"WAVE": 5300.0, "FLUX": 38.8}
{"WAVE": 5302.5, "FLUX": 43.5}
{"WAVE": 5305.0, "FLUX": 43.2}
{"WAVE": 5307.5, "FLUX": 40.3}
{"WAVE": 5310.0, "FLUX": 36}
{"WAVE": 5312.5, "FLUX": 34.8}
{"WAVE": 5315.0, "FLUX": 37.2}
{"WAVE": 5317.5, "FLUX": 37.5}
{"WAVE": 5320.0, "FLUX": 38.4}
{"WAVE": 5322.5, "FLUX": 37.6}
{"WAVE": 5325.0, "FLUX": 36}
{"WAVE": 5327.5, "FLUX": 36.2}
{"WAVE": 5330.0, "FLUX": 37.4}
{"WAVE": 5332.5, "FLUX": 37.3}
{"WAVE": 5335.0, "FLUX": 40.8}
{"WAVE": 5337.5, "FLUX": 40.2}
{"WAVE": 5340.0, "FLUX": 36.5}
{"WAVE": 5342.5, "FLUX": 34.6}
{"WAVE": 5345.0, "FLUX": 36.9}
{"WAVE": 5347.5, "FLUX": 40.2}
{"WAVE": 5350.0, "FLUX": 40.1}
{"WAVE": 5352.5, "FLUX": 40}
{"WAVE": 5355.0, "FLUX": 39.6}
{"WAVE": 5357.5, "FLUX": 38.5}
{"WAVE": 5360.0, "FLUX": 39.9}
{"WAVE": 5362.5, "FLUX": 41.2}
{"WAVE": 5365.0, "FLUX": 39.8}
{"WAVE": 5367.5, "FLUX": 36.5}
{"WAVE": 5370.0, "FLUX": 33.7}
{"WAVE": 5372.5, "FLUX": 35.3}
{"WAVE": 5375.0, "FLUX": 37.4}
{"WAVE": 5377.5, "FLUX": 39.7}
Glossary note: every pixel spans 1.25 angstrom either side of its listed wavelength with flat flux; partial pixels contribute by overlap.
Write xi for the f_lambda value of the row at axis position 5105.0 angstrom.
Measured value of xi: 33.8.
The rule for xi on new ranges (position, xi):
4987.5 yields 43.9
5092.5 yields 39.3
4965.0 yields 39.9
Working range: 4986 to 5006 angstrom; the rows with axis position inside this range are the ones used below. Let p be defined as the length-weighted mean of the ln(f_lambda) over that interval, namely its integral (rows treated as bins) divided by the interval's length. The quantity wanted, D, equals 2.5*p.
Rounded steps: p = 3.76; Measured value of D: 9.4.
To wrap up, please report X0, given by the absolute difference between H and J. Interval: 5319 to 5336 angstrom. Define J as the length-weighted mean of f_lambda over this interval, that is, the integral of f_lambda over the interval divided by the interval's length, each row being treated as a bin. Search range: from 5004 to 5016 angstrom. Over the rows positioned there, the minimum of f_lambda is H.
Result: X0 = 4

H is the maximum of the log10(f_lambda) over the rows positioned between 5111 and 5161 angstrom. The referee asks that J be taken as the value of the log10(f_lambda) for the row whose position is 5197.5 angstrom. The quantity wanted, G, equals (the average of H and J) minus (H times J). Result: -1.90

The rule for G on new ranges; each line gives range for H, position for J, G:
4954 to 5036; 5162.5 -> -1.02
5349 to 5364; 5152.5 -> -0.95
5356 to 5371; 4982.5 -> -0.99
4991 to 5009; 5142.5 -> -1.04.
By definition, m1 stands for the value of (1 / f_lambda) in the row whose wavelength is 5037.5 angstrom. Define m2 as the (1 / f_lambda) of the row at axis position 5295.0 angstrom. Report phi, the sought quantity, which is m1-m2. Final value 0.004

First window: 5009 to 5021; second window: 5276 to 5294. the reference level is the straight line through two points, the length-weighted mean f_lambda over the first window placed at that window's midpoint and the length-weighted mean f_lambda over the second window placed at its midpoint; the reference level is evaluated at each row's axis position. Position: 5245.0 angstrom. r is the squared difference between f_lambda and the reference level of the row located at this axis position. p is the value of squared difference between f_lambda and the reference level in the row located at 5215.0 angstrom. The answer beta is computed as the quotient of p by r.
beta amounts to 0.7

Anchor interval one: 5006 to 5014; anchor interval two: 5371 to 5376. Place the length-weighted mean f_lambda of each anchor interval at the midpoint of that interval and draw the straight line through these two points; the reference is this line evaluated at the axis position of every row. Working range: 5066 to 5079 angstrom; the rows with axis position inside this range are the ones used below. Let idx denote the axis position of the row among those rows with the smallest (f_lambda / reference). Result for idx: 5067.5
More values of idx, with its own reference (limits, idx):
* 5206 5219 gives 5217.5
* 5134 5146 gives 5135.0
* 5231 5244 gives 5240.0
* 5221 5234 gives 5232.5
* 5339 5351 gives 5342.5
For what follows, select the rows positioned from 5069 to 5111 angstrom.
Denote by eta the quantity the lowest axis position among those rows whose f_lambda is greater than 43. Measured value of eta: 5072.5 angstrom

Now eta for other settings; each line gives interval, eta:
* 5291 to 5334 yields 5302.5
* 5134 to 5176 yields 5170.0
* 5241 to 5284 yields 5245.0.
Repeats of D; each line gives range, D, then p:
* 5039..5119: 9.2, 3.68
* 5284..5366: 9.1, 3.66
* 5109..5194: 9.6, 3.82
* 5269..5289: 11.4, 4.57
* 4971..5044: 9.3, 3.73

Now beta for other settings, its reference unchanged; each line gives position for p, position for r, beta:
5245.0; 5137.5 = 2.8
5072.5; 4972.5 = 1.3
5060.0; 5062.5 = 0.5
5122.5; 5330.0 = 6.2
